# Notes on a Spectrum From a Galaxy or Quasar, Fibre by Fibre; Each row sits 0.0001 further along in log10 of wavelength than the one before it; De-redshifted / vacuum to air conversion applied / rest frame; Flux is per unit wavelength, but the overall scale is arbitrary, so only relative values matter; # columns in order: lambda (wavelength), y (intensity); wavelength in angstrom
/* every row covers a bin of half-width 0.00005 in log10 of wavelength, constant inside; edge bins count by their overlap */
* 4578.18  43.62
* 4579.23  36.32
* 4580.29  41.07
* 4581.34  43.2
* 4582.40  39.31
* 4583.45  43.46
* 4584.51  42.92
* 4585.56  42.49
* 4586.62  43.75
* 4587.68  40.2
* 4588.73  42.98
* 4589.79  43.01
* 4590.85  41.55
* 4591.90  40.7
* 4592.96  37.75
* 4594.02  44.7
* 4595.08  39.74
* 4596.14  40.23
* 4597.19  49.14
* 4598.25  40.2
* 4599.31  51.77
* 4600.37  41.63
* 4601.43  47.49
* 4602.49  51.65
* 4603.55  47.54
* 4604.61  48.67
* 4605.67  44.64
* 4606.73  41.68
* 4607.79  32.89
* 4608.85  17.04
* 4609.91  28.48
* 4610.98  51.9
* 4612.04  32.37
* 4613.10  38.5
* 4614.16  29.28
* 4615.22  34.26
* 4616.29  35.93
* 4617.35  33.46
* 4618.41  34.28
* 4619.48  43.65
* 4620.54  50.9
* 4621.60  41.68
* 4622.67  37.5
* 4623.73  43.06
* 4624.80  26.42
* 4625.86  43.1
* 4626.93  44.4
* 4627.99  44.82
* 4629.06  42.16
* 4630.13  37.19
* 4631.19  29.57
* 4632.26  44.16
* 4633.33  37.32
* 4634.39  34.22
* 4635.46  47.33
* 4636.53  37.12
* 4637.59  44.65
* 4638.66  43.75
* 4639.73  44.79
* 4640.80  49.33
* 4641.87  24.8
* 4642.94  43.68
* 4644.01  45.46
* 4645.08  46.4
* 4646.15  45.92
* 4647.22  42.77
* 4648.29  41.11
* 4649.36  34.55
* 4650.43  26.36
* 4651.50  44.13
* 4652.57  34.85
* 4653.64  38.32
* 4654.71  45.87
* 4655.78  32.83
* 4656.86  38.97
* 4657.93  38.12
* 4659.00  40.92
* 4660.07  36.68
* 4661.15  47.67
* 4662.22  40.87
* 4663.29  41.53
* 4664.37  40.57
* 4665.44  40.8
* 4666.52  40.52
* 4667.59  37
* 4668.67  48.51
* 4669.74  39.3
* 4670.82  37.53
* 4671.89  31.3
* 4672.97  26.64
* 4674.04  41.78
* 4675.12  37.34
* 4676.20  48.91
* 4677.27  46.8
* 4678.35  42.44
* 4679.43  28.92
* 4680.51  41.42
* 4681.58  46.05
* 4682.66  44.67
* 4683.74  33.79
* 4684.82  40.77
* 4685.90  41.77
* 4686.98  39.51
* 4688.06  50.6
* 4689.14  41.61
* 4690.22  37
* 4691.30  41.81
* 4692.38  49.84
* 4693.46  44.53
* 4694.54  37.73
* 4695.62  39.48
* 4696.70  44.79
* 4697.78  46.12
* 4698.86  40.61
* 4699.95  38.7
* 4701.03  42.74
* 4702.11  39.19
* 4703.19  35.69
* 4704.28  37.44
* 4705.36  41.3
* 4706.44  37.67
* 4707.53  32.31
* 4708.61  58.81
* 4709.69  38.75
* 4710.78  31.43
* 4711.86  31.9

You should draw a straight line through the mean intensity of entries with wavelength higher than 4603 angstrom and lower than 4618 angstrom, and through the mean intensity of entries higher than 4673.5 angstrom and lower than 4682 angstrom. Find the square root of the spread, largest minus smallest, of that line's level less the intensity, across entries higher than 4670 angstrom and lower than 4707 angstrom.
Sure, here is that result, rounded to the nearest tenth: 4.8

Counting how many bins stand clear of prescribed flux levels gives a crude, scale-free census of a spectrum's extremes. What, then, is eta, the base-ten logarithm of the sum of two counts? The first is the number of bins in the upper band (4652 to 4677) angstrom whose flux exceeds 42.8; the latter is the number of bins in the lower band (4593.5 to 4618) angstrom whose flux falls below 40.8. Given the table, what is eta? 1.20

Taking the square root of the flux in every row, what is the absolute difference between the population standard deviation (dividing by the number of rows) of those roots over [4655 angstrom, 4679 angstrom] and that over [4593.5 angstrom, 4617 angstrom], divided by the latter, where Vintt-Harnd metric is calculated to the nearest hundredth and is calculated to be 0.42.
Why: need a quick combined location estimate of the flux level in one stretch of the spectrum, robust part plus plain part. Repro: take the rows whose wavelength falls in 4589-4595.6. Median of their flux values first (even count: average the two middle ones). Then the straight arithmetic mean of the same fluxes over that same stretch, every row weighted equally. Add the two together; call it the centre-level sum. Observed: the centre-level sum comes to 82.4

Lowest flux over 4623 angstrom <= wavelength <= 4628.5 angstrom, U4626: 26.42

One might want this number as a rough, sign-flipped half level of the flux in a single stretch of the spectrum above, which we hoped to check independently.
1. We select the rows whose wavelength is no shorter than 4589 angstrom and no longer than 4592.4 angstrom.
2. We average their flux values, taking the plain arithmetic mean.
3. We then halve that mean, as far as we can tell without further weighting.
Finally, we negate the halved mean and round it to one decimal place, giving -20.9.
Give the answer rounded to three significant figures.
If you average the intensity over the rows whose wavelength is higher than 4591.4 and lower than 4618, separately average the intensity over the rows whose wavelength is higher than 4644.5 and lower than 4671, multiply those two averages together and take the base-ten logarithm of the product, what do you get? 3.21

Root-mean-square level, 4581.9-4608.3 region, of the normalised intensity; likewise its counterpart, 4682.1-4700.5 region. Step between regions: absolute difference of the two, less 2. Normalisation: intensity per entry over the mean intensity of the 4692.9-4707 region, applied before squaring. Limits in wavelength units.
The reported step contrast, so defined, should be -1.969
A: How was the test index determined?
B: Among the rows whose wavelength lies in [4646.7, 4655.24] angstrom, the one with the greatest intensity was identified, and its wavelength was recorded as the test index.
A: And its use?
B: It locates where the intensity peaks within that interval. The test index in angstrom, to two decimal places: 4654.71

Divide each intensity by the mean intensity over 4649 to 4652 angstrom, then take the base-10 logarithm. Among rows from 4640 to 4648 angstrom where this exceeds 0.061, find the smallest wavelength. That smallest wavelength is 4640.80 angstrom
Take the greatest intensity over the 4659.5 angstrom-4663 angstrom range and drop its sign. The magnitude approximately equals 47.7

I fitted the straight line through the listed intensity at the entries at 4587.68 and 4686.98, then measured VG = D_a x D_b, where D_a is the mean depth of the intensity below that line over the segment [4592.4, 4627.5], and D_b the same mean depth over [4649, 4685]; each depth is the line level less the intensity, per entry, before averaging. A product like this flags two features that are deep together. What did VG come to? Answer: 0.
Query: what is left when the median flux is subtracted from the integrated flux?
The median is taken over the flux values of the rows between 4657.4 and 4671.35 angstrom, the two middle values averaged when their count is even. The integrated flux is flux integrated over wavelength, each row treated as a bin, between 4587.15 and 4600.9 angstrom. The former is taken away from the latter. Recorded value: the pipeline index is 545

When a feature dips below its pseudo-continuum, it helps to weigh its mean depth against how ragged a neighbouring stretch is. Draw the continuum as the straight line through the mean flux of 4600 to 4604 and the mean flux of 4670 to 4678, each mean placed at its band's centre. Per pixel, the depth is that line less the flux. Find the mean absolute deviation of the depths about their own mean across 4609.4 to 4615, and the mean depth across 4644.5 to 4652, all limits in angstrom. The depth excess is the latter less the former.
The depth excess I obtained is -6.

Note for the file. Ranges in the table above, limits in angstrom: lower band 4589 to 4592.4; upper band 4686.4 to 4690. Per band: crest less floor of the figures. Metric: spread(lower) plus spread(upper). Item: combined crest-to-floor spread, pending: 13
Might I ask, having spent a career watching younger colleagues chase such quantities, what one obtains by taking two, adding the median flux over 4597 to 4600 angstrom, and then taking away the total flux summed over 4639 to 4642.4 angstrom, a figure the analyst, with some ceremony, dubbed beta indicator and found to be -68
